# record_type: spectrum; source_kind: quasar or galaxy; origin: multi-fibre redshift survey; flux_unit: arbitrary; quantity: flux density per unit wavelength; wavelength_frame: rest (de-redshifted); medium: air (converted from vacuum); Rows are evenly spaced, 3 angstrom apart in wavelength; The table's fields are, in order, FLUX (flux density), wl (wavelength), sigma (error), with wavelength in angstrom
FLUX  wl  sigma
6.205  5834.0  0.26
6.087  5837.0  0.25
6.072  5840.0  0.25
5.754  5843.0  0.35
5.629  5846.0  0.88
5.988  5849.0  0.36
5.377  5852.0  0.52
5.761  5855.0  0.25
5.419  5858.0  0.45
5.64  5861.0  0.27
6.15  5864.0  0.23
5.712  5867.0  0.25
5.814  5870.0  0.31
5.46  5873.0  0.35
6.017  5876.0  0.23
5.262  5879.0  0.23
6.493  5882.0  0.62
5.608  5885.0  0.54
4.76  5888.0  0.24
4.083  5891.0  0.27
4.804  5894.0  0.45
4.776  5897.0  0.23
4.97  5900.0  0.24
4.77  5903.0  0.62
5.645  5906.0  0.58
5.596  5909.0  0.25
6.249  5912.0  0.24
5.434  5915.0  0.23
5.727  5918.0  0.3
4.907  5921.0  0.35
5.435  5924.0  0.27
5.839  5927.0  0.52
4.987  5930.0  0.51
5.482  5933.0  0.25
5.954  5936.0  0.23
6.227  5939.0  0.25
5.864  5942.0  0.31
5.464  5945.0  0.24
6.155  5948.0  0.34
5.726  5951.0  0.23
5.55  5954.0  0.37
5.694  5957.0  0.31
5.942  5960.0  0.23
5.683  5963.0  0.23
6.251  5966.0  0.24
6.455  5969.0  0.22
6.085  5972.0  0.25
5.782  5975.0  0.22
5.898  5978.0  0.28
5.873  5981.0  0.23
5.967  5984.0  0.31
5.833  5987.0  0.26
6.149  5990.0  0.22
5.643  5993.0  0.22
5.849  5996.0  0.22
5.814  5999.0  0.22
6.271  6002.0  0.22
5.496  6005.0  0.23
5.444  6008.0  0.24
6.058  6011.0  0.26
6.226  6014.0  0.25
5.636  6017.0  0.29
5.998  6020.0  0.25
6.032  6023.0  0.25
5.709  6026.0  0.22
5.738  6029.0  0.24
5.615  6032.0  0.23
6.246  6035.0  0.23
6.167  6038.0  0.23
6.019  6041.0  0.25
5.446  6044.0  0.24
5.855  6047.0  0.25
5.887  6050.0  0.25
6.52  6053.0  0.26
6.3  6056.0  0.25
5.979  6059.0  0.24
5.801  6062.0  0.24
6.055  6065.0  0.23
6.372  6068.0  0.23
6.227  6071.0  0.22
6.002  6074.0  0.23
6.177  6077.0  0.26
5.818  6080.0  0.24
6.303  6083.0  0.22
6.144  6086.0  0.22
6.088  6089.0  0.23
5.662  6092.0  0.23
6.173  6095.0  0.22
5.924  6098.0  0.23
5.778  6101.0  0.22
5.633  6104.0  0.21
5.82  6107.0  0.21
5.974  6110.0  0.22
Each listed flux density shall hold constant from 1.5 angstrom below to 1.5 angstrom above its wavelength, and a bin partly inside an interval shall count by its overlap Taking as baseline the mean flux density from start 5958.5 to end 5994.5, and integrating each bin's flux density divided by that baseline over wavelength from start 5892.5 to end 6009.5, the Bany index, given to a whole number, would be 112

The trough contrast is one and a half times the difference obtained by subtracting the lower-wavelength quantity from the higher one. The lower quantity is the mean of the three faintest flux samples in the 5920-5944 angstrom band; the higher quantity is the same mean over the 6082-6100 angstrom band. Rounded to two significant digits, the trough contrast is 1.2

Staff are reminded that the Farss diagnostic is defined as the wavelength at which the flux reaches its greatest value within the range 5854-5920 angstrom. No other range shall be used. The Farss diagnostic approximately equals 5882.0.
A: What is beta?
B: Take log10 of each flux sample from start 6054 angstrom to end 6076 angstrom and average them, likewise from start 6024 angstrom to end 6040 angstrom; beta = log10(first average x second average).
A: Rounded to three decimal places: -0.218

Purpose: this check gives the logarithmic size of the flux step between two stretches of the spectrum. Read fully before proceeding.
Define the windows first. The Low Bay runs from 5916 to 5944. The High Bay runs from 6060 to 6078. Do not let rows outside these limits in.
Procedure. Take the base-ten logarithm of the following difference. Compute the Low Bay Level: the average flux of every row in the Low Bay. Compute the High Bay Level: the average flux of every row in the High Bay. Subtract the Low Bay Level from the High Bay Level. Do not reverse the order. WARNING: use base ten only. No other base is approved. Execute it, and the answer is -0.30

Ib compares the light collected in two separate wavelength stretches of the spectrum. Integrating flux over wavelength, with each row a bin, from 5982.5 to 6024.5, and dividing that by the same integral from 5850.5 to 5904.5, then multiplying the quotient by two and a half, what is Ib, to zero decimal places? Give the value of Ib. 2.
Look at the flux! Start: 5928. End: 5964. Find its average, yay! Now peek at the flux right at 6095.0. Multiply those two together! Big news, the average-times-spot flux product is 35.4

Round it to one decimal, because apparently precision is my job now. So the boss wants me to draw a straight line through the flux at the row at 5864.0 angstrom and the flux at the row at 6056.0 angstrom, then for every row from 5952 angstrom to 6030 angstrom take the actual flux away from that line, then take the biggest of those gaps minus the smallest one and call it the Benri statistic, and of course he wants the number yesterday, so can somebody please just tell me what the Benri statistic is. 1.0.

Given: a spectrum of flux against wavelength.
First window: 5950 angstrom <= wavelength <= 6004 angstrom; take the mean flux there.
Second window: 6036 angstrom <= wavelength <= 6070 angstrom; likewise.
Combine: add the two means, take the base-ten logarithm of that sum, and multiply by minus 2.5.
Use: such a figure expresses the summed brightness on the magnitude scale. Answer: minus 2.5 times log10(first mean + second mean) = -2.69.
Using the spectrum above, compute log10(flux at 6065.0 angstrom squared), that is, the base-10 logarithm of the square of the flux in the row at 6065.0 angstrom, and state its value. 1.56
